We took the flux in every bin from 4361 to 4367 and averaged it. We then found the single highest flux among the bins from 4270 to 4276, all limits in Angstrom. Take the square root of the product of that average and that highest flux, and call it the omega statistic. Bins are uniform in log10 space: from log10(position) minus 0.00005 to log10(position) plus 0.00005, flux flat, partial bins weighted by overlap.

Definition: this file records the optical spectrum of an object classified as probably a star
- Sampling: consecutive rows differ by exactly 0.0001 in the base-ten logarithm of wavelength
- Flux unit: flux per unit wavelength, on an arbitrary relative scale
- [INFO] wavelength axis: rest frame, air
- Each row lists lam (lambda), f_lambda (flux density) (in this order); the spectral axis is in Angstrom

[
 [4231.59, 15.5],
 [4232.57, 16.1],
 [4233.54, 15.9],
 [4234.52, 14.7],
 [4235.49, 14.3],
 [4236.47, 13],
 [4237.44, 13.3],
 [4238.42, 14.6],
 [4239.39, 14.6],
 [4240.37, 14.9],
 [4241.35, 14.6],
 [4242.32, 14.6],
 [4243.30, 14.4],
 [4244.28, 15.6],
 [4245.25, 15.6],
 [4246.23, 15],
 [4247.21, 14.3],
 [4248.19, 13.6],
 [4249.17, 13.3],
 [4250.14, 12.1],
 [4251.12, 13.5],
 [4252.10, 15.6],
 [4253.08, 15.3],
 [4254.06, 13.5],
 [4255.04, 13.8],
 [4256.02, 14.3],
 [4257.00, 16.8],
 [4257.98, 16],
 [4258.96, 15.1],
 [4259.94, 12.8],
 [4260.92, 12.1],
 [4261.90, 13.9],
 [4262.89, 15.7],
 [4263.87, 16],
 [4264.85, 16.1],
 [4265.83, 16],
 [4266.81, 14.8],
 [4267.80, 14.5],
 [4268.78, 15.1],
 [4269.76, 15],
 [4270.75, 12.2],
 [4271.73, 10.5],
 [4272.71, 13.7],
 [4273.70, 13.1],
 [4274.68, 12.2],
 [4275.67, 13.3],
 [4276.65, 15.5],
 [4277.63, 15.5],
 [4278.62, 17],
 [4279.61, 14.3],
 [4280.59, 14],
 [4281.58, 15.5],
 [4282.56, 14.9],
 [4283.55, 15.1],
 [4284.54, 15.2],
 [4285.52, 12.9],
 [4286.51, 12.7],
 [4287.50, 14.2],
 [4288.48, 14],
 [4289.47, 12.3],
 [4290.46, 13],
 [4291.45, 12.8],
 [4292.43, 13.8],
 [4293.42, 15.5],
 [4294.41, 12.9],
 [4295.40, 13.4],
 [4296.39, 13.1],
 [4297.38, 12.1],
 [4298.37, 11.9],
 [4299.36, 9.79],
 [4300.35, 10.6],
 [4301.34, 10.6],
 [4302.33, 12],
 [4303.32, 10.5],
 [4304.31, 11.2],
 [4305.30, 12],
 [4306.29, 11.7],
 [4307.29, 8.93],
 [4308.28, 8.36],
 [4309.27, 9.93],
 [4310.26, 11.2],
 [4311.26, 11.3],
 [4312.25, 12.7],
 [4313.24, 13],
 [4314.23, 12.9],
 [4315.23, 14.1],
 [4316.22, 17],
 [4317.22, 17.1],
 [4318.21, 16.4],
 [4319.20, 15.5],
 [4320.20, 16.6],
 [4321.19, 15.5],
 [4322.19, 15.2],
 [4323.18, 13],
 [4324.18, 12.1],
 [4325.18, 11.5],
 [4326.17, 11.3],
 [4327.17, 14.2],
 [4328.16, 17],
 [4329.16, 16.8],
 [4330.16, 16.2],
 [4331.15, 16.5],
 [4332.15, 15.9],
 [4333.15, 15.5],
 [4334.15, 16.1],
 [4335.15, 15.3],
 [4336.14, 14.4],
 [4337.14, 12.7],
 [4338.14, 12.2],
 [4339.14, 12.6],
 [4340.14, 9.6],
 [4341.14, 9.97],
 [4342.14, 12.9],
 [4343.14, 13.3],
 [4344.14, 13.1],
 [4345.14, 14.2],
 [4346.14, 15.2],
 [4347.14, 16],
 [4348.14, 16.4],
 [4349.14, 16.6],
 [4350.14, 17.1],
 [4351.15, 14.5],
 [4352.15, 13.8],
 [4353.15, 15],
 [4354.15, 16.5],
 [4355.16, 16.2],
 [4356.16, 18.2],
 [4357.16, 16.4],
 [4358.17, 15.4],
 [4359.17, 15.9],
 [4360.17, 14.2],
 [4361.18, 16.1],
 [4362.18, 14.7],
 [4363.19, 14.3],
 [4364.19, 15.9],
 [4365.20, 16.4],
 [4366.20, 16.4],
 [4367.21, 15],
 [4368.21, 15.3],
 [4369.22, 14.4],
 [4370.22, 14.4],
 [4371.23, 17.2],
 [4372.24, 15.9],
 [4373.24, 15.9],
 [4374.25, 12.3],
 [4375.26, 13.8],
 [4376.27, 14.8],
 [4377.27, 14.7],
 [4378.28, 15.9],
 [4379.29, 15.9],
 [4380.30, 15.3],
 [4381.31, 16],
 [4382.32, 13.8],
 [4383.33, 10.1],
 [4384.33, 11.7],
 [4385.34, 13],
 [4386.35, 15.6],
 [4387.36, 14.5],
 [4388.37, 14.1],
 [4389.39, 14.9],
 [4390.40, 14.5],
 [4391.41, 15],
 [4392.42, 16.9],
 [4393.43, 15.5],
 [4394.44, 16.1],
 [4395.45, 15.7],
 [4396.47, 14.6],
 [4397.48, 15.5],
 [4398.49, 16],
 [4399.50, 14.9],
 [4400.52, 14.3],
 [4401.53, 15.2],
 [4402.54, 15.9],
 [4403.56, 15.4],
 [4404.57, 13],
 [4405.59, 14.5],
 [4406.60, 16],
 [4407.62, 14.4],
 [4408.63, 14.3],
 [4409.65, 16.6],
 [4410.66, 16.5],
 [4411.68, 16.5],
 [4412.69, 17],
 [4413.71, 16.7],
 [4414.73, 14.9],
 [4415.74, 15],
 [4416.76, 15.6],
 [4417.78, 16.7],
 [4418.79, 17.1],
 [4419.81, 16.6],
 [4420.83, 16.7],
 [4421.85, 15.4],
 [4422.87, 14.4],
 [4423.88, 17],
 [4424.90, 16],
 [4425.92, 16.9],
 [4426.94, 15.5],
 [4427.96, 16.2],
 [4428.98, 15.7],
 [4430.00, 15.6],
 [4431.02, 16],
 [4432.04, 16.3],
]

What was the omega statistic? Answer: 14.6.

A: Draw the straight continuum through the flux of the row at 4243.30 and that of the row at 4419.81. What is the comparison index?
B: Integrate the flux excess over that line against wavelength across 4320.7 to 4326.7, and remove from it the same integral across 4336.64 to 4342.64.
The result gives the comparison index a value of 10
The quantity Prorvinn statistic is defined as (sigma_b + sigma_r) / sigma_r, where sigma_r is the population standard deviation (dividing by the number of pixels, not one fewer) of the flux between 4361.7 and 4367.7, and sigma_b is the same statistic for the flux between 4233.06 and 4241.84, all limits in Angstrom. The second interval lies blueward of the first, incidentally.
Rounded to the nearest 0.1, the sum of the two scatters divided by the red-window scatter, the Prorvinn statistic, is 2.0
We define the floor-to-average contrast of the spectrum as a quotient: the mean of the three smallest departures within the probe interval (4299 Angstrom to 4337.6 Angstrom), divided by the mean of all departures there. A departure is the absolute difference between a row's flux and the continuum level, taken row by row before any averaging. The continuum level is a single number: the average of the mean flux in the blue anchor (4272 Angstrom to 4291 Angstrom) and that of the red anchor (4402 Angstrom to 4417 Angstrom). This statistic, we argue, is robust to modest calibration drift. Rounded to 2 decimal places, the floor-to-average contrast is 0.18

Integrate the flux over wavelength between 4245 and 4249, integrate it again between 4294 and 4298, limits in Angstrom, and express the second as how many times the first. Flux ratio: 0.89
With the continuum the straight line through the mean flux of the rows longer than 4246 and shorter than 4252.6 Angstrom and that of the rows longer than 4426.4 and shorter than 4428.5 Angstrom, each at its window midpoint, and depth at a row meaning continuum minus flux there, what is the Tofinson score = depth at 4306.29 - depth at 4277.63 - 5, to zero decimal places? -1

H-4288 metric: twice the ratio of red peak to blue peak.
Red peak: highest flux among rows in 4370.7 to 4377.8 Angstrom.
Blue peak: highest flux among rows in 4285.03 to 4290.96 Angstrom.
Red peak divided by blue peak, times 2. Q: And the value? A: 2.42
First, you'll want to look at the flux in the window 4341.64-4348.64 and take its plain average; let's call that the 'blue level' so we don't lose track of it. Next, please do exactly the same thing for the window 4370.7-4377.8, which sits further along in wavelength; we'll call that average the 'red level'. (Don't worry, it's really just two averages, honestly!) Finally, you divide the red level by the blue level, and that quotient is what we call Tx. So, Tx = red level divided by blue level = 1.03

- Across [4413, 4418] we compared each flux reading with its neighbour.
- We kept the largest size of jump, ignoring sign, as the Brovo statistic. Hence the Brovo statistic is 1.8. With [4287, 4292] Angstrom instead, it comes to 1.7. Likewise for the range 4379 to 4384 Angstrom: 3.7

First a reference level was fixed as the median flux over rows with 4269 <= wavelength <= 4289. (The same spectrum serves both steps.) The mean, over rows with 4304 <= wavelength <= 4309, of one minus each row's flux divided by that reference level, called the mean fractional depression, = 0.26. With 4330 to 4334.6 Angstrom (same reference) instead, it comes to -0.14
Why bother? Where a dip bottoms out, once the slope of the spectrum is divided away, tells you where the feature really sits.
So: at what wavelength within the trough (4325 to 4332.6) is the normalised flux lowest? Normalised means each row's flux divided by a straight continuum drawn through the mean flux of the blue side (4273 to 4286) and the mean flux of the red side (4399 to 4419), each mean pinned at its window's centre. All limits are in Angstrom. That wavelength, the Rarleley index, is 4326.17 Angstrom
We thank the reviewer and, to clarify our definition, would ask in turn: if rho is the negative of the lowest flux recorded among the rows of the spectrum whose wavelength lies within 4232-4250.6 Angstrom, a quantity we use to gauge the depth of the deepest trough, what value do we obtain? -12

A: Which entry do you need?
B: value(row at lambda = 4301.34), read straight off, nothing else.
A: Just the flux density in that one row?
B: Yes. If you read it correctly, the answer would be 10.6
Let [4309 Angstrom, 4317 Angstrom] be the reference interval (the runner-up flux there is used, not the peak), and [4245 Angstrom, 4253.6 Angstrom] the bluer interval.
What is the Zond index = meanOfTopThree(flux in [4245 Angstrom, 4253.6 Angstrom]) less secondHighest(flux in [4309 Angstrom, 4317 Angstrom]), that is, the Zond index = 1.4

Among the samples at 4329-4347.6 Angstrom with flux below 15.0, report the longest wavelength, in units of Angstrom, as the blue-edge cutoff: 4345.14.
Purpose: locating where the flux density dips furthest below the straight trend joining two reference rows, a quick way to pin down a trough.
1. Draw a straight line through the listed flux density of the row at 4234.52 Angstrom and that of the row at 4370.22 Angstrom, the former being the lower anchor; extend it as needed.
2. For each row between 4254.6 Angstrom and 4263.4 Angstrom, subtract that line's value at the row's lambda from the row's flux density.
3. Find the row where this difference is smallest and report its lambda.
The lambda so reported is 4260.92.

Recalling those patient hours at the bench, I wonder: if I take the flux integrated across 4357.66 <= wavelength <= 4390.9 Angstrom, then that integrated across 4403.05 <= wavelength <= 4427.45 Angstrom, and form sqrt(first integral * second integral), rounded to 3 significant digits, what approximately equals 435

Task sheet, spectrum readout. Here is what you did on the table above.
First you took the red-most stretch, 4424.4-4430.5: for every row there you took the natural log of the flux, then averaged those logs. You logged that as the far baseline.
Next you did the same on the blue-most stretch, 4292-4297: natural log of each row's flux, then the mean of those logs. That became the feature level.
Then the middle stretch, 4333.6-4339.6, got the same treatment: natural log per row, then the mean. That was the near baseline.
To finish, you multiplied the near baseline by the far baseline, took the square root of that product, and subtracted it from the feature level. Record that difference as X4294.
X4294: -0.1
